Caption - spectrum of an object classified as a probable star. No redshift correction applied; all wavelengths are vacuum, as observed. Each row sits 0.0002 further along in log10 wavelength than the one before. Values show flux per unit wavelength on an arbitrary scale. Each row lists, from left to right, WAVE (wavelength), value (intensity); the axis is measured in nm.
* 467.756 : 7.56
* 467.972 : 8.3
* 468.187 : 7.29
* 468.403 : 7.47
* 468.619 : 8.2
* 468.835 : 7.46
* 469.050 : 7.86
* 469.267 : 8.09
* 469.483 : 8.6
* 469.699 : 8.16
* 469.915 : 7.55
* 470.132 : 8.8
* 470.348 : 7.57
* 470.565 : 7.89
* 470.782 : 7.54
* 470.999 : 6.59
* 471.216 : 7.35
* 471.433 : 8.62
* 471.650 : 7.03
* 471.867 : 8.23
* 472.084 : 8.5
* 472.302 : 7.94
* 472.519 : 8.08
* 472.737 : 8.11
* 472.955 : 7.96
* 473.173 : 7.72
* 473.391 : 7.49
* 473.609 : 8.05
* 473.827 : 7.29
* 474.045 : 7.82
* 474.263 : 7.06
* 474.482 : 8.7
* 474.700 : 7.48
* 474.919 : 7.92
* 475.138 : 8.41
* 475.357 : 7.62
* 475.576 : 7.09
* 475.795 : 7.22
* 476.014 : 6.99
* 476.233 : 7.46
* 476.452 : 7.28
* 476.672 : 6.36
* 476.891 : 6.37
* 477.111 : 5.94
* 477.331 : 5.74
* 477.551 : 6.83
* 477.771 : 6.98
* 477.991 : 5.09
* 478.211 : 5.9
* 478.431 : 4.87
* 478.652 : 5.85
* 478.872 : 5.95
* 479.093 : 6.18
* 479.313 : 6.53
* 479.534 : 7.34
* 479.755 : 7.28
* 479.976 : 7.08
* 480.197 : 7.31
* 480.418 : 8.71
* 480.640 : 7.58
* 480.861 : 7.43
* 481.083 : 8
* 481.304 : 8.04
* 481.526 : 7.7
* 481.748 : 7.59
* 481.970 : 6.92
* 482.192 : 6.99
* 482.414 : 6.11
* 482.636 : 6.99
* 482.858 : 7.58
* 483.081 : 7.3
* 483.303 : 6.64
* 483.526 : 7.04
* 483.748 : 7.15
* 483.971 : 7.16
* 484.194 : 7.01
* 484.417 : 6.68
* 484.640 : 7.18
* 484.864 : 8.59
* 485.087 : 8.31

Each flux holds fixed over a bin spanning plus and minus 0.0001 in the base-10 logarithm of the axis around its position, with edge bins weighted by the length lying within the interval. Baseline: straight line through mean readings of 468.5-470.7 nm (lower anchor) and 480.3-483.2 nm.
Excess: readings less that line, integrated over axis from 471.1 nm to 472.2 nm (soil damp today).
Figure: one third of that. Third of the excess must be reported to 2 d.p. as 0.01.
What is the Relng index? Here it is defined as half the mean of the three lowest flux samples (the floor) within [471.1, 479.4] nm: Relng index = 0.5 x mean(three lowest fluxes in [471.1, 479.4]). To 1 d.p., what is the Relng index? 2.6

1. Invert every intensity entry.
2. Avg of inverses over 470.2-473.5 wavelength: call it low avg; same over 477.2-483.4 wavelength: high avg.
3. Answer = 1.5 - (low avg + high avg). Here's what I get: 1.22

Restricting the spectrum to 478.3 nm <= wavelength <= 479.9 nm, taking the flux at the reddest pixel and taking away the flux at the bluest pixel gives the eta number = 2.4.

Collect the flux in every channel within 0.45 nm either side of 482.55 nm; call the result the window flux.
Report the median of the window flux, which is 7.0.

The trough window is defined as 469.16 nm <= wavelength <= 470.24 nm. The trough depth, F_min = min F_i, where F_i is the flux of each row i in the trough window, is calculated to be 7.55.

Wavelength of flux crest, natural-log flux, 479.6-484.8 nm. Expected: 480.418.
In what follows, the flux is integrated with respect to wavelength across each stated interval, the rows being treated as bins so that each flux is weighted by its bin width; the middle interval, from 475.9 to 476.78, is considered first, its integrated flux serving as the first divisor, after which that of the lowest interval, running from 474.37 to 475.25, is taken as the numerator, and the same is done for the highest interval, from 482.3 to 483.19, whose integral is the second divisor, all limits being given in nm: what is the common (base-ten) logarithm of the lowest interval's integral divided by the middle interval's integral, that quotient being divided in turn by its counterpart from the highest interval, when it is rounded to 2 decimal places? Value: -0.73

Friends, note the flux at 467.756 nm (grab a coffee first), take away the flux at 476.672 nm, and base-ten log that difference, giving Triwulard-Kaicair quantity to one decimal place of 0.1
